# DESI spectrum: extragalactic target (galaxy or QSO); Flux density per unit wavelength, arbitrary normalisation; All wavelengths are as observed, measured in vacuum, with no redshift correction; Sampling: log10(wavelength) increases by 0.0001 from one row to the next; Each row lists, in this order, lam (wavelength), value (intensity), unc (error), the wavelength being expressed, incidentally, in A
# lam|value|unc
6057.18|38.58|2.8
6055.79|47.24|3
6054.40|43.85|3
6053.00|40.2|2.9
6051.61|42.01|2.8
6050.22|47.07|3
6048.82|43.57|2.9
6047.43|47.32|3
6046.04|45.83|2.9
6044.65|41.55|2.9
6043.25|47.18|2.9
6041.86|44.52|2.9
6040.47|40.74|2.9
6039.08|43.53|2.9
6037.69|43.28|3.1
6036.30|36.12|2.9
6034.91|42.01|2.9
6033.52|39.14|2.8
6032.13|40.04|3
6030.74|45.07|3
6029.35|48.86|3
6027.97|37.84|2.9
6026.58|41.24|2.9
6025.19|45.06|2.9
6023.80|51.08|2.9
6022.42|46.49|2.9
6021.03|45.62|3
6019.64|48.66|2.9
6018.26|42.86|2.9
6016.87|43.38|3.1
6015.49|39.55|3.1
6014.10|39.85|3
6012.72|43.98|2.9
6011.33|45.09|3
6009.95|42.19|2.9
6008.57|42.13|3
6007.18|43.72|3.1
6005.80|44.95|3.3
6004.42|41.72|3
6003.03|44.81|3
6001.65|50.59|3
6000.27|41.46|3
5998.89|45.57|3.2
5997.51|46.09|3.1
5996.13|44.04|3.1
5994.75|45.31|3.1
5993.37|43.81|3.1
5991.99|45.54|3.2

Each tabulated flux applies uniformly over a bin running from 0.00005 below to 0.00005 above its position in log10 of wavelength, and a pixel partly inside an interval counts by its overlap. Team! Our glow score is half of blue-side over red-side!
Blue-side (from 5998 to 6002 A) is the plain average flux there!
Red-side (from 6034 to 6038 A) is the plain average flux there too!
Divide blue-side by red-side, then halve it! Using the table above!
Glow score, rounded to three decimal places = 0.567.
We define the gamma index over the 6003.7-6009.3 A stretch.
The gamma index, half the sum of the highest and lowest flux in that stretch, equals 43.3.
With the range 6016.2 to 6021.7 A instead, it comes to 45.8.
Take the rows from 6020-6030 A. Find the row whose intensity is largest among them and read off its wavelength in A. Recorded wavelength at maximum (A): 6023.80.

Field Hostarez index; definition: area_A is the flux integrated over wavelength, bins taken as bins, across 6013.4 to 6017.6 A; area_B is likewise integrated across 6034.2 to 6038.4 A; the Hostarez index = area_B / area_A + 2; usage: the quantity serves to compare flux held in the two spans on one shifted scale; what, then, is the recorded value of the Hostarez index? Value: 2.99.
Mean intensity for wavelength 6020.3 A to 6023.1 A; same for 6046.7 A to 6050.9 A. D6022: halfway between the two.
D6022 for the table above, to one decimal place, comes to 46.0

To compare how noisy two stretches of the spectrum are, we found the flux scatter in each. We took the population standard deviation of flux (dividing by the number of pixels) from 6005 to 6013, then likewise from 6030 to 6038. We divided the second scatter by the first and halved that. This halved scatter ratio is 1.2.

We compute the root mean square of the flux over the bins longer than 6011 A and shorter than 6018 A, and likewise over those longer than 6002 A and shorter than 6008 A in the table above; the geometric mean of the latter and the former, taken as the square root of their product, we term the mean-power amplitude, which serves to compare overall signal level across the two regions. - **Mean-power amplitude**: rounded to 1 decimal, 43.1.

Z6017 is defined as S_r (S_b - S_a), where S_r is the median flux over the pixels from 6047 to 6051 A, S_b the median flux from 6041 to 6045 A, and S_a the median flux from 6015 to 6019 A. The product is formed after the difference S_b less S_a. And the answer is 78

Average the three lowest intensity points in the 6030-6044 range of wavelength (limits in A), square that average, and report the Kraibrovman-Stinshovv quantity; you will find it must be 1477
